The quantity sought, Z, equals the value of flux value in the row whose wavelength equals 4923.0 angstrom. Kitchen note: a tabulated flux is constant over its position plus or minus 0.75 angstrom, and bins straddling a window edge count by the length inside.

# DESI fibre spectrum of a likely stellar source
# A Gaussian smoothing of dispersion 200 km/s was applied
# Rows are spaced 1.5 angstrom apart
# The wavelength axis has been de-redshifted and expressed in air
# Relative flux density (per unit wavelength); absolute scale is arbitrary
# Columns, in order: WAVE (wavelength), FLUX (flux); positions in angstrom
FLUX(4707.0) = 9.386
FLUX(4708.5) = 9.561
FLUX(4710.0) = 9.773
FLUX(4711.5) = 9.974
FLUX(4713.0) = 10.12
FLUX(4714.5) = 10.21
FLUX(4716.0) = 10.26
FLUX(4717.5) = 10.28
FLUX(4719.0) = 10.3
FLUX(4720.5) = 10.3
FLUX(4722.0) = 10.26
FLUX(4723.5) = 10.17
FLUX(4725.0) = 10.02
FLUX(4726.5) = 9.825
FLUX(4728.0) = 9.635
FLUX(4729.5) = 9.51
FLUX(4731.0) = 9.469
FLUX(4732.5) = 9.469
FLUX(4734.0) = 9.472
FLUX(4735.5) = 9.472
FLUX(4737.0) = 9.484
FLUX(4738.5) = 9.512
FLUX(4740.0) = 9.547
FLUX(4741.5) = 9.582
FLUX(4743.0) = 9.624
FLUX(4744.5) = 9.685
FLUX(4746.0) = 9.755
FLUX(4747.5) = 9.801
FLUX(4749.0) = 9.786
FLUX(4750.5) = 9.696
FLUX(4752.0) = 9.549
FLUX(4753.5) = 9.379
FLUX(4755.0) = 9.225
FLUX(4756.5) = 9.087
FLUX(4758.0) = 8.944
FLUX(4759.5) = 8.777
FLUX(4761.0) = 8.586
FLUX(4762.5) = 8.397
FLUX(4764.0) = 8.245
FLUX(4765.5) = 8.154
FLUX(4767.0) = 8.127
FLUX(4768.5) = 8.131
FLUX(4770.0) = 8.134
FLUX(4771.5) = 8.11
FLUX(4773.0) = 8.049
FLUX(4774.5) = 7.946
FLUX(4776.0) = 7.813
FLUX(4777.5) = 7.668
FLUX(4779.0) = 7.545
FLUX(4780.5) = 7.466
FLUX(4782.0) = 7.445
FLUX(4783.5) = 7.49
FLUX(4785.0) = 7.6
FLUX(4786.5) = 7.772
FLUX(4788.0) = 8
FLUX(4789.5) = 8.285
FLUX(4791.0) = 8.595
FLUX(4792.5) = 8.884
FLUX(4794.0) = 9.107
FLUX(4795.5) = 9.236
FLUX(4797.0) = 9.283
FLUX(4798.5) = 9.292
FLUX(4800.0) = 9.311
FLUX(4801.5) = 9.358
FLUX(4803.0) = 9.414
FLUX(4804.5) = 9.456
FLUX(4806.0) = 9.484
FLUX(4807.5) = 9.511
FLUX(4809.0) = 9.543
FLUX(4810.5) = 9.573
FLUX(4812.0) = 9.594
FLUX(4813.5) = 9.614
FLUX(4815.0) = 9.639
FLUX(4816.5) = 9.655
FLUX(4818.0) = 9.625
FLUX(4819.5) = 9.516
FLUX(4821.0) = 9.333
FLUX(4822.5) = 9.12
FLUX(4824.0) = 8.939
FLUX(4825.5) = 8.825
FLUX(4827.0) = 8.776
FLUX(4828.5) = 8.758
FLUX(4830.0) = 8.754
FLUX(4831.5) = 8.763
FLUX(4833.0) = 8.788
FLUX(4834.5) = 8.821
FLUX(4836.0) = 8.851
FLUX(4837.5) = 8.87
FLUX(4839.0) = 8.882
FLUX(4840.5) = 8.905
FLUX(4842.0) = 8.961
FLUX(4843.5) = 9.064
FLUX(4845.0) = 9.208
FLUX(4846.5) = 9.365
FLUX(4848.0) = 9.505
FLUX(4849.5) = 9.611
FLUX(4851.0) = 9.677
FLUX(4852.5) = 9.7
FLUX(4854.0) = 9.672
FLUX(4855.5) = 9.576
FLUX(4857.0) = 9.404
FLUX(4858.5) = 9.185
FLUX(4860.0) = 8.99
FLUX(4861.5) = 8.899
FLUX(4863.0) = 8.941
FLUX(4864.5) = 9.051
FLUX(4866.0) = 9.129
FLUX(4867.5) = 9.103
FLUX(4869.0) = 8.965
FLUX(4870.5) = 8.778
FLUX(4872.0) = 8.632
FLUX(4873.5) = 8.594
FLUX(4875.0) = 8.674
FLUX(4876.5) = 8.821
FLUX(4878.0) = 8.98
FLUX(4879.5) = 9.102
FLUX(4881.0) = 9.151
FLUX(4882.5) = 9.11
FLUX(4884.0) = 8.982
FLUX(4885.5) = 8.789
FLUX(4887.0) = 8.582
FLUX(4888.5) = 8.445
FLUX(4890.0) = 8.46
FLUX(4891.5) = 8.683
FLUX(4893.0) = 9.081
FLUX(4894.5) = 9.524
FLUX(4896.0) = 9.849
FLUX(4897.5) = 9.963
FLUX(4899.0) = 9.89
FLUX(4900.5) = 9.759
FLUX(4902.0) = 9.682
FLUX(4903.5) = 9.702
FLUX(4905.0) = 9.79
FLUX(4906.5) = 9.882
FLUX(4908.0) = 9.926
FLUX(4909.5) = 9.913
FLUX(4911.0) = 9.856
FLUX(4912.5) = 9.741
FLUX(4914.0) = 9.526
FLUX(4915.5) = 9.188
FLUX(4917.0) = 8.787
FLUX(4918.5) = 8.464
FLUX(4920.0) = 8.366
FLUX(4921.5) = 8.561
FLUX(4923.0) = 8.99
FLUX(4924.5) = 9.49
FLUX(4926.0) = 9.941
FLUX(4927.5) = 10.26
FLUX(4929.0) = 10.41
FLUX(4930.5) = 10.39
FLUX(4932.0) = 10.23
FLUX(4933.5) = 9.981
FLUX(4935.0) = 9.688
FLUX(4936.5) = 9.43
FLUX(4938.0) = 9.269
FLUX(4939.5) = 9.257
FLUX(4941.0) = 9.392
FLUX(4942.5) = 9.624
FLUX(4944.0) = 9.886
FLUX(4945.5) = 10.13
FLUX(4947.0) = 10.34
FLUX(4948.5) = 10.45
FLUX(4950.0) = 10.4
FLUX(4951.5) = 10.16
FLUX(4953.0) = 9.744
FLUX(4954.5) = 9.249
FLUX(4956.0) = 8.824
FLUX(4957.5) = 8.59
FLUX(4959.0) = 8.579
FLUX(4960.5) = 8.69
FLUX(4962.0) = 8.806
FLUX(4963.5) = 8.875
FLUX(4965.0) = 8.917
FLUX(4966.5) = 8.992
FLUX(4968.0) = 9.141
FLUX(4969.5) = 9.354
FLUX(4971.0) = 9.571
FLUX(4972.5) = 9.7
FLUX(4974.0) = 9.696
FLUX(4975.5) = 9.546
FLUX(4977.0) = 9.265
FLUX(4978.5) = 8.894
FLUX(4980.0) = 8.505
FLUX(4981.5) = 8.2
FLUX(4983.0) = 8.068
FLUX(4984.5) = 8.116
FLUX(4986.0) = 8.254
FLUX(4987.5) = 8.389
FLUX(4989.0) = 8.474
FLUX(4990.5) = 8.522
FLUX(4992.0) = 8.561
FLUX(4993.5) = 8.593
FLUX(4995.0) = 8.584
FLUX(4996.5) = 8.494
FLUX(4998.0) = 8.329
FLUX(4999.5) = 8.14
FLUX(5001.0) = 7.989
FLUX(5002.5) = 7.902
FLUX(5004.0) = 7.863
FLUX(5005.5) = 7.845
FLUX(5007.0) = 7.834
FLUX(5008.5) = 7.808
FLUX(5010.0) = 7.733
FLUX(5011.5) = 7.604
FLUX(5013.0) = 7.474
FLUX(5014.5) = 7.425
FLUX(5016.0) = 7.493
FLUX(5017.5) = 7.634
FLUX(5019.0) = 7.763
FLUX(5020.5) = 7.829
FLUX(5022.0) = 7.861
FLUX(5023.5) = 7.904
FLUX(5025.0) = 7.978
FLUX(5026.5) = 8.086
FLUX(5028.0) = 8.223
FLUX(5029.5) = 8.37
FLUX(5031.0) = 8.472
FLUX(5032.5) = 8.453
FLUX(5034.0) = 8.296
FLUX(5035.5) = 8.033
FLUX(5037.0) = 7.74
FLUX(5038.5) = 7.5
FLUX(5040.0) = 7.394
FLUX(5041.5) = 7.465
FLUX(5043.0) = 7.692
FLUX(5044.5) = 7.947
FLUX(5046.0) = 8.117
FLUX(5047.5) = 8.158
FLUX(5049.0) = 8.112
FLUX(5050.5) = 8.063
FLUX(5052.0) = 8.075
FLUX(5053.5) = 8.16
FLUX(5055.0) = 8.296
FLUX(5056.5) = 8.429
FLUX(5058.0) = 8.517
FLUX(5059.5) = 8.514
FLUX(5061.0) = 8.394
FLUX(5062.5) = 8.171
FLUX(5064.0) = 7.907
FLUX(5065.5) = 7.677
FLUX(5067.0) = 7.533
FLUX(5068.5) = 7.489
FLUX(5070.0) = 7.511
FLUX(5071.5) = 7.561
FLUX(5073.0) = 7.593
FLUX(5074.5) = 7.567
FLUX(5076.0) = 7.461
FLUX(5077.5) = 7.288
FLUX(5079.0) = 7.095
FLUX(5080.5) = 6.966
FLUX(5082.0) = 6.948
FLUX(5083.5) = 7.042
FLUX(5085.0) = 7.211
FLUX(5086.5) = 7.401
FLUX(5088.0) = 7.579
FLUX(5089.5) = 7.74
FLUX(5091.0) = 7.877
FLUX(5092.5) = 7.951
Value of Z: 8.99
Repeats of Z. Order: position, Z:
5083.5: 7.042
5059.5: 8.514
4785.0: 7.6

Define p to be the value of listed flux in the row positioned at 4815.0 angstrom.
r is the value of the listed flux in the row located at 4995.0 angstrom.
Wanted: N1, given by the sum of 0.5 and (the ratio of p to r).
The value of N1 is 1.62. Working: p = 9.639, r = 8.584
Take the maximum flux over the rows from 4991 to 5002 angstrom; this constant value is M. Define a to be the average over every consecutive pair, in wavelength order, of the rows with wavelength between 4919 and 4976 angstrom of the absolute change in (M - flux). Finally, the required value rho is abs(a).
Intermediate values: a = 0.20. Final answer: 0.20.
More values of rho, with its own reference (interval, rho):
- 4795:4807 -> 0.04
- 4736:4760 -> 0.09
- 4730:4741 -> 0.01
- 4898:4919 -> 0.15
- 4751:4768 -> 0.14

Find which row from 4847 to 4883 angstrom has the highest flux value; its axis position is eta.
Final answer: 4852.5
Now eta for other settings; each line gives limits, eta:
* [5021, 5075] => 5058.0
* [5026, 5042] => 5031.0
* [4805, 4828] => 4816.5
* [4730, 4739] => 4738.5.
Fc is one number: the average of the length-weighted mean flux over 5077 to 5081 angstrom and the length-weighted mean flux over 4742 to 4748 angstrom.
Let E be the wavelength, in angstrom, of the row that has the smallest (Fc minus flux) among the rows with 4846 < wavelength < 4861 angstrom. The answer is 4852.5 angstrom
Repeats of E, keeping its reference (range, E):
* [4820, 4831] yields 4821.0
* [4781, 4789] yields 4788.0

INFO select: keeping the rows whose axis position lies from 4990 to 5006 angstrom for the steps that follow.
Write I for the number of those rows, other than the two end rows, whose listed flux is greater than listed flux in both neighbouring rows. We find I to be 1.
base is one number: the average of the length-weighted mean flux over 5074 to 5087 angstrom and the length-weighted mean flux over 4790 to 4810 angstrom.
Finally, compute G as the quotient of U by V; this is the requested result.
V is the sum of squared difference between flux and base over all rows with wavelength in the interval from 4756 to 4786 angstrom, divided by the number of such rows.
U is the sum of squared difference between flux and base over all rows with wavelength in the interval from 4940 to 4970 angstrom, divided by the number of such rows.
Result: 7.1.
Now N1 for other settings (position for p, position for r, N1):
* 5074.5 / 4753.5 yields 1.31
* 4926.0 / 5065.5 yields 1.79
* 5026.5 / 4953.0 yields 1.33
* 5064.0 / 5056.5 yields 1.44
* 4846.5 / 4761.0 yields 1.59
